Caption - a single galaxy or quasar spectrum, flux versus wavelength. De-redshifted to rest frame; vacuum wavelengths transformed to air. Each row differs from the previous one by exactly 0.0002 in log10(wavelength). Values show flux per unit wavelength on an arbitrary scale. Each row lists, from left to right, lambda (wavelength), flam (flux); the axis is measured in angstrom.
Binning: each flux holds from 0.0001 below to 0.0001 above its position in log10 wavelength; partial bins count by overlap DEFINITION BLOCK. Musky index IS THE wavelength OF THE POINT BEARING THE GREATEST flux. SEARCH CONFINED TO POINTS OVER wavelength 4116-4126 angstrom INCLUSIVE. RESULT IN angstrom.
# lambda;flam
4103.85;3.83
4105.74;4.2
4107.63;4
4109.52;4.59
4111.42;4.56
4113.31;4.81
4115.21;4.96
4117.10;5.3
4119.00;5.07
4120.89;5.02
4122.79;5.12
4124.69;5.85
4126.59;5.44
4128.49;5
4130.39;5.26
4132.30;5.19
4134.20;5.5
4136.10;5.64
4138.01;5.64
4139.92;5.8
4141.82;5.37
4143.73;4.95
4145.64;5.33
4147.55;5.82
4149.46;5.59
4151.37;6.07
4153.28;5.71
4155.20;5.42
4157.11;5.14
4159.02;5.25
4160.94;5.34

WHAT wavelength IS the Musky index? 4124.69 angstrom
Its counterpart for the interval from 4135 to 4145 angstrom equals 4139.92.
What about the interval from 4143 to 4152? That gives 4151.37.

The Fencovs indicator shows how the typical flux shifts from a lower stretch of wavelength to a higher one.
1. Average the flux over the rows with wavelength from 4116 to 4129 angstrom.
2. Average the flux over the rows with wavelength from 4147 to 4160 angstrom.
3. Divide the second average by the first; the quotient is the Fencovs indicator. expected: 1.06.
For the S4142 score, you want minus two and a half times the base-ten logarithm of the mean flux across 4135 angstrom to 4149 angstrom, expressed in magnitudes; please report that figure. -1.85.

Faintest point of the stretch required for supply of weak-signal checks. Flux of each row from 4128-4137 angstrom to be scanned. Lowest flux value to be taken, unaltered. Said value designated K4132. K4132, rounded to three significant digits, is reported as 5.00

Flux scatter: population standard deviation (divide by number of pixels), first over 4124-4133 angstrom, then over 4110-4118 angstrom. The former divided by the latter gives 1.07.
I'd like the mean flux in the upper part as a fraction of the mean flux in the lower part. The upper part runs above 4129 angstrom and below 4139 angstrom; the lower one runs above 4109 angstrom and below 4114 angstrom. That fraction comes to 1.17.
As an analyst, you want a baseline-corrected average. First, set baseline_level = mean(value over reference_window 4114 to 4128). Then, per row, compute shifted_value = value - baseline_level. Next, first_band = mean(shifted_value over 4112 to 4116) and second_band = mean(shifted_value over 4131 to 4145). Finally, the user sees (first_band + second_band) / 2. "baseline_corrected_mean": -0.09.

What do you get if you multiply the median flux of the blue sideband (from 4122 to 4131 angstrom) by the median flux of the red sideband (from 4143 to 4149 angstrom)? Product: 28.0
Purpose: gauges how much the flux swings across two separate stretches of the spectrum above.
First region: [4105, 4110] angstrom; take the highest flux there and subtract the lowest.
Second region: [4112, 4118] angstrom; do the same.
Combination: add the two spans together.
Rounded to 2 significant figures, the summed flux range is 1.1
